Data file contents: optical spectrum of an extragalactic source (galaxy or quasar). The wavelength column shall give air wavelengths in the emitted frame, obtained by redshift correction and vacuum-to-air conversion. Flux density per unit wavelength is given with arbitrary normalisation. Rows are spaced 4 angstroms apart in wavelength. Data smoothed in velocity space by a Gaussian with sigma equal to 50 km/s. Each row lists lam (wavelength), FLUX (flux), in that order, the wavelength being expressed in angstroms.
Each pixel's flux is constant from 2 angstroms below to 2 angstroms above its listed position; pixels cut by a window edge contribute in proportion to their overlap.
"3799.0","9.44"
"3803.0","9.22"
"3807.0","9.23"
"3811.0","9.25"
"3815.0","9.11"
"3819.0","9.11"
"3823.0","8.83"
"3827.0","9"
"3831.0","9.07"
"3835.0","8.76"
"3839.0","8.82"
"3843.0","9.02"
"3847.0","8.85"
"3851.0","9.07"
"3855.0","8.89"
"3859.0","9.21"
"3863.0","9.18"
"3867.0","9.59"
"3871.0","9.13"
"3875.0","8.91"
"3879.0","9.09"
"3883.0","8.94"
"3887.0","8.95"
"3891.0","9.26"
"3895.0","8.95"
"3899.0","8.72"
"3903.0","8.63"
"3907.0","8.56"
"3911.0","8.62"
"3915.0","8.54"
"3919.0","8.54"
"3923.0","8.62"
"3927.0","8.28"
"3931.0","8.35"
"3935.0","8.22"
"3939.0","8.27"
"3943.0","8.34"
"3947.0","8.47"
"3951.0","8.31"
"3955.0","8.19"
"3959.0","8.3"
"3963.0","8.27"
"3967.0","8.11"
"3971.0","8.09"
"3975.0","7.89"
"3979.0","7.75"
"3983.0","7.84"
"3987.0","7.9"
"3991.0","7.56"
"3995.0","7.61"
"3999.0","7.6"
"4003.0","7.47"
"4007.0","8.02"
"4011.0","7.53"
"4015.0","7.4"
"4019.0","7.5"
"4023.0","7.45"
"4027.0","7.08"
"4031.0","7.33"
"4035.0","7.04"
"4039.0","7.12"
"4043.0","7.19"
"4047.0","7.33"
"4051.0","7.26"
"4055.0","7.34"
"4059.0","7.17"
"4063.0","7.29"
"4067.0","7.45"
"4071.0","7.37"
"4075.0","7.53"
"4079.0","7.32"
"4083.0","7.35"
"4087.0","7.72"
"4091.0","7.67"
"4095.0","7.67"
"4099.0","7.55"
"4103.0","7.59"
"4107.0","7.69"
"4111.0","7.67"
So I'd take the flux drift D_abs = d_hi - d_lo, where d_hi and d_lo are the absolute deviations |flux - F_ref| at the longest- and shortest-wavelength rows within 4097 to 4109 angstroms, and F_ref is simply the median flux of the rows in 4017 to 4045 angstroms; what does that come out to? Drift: 0.1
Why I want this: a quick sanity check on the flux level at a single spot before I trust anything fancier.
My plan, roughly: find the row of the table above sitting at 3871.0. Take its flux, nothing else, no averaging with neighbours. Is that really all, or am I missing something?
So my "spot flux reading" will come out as 9.13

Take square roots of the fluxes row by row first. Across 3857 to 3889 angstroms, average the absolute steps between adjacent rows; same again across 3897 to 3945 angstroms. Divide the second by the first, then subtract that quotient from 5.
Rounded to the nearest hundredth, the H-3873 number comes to 4.53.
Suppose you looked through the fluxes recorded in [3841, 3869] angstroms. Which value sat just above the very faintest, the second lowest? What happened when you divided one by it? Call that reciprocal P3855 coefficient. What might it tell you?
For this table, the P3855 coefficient 0.112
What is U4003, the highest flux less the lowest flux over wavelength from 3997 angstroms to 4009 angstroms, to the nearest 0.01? 0.55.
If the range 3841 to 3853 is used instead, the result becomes 0.22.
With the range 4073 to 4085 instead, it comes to 0.21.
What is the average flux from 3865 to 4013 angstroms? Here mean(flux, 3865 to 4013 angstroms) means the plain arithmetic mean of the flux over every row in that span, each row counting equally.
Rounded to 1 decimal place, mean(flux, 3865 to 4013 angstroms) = 8.4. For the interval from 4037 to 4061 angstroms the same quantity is 7.2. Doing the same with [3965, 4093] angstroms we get 7.5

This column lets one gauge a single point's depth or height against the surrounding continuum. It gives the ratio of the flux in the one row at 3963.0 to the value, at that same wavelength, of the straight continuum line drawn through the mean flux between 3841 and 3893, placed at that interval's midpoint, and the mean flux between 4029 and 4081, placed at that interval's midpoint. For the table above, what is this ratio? 1.01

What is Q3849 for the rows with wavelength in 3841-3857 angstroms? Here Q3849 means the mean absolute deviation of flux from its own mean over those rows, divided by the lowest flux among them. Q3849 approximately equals 0.0099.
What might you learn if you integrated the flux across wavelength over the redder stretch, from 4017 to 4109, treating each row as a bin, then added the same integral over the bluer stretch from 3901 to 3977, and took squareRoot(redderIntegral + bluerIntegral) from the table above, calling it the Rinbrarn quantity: 36.3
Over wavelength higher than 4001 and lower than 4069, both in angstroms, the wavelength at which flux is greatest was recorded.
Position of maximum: 4007.0 angstroms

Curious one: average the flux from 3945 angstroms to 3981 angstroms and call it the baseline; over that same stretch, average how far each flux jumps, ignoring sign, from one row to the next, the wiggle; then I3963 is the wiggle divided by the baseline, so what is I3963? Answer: 0.0144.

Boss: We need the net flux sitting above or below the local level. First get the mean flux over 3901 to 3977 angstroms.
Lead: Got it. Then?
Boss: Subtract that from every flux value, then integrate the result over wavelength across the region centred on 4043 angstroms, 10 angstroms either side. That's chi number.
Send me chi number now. -23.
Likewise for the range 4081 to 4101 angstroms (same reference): -15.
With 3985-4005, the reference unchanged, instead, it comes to -14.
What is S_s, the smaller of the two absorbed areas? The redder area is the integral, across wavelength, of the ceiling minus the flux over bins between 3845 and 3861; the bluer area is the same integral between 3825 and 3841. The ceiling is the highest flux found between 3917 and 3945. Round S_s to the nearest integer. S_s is -6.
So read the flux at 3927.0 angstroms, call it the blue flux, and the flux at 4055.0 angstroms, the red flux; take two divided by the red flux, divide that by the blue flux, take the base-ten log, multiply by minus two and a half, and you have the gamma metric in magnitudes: 3.71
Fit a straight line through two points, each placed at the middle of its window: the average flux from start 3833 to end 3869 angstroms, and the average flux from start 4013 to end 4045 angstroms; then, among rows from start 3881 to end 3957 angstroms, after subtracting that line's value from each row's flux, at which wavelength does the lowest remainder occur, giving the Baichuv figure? 3927.0 angstroms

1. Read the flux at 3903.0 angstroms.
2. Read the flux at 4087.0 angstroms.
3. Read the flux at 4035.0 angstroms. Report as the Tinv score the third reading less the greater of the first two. -1.6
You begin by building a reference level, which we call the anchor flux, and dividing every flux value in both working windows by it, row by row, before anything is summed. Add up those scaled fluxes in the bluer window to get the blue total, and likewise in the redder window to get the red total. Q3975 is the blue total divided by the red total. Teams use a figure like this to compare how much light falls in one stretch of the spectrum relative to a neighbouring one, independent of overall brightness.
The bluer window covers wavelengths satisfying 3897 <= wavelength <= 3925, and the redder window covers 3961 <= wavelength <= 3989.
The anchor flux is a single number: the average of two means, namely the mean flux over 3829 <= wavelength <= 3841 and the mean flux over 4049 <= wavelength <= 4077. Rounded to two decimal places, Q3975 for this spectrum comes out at 1.08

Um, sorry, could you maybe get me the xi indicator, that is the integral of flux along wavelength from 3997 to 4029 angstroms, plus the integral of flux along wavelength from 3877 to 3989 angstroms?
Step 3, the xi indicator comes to 1184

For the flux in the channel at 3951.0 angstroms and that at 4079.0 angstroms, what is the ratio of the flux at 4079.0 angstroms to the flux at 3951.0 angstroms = 0.881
